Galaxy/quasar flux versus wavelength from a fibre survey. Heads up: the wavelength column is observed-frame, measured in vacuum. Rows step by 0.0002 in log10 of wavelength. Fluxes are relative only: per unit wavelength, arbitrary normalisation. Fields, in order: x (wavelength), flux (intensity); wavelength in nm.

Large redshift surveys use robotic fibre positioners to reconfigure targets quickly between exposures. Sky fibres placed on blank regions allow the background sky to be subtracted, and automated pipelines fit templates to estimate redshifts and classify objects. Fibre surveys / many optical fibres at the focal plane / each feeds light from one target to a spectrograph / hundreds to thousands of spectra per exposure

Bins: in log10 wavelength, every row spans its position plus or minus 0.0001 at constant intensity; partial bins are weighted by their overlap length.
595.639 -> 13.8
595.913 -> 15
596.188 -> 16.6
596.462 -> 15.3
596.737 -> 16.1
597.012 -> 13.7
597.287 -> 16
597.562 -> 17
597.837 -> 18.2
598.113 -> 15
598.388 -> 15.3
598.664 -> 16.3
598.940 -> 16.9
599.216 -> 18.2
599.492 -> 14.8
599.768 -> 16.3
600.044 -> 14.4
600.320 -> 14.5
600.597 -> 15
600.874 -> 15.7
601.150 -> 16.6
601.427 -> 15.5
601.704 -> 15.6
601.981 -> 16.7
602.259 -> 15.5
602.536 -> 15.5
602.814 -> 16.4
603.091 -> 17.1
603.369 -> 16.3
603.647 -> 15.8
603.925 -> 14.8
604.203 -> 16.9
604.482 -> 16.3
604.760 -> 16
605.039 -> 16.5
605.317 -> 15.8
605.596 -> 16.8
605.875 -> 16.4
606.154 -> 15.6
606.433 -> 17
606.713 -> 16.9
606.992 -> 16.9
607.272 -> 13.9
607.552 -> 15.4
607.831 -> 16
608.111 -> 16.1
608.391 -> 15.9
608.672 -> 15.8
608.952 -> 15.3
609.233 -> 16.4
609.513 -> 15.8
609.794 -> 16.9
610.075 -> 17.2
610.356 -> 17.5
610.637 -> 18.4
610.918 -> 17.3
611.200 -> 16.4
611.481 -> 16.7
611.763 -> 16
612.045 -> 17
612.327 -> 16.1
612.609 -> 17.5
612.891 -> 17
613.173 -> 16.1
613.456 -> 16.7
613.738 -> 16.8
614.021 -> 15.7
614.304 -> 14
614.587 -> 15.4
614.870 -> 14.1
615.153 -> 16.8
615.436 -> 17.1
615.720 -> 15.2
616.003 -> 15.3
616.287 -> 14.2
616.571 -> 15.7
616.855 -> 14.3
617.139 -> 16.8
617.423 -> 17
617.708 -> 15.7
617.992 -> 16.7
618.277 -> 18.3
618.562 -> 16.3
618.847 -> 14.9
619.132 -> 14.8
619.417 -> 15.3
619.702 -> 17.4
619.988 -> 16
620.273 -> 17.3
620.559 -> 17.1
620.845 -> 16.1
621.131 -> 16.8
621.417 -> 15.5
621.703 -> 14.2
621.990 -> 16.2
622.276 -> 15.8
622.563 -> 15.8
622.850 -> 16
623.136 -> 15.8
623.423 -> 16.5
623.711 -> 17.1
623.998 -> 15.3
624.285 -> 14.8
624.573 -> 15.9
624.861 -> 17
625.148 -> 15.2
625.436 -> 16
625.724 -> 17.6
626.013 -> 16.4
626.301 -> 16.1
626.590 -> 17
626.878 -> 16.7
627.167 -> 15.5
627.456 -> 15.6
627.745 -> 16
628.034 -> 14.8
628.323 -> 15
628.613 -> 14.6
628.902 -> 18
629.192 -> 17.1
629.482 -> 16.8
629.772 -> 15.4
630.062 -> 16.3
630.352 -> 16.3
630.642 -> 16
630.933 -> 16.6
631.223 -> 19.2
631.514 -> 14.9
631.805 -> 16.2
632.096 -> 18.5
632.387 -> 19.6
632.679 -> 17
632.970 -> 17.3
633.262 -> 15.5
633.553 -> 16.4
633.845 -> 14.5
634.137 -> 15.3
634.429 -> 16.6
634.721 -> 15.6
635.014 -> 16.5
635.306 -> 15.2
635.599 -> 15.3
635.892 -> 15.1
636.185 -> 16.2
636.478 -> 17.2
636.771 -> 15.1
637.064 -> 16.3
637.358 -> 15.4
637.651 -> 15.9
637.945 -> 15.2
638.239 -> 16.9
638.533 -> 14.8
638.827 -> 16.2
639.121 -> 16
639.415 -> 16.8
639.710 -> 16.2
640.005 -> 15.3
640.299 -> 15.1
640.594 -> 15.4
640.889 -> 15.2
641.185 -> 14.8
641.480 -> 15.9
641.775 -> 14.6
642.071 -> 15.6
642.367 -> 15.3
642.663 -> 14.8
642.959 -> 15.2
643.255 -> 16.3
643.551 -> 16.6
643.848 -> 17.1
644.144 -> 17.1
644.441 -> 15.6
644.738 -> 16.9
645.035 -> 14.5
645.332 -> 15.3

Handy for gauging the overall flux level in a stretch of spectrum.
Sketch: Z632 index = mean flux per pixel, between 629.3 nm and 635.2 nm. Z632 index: 16.5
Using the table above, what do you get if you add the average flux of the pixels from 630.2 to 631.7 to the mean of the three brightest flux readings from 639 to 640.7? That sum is 32.9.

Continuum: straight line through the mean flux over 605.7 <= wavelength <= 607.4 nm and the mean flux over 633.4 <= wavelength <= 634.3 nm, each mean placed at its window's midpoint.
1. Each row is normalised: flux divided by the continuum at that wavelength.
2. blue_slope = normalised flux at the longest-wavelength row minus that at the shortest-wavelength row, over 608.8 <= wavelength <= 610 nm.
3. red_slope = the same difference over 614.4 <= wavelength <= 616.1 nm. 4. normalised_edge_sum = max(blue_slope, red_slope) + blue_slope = 0.20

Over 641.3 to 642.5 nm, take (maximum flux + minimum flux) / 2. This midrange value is 15.25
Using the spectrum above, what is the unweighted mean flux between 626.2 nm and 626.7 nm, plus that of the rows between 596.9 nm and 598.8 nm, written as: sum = 32.5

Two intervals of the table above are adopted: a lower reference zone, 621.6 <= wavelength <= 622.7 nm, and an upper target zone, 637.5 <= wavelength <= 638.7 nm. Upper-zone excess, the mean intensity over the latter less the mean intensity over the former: 0.2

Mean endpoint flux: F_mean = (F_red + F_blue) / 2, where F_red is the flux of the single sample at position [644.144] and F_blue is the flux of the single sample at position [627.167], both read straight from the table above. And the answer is 16.3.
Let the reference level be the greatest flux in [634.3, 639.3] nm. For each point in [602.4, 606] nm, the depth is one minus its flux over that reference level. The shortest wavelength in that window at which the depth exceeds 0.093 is 602.536 nm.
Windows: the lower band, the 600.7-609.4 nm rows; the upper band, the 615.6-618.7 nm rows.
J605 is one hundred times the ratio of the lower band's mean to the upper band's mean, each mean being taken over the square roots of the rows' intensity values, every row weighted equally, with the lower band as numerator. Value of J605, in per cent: 100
